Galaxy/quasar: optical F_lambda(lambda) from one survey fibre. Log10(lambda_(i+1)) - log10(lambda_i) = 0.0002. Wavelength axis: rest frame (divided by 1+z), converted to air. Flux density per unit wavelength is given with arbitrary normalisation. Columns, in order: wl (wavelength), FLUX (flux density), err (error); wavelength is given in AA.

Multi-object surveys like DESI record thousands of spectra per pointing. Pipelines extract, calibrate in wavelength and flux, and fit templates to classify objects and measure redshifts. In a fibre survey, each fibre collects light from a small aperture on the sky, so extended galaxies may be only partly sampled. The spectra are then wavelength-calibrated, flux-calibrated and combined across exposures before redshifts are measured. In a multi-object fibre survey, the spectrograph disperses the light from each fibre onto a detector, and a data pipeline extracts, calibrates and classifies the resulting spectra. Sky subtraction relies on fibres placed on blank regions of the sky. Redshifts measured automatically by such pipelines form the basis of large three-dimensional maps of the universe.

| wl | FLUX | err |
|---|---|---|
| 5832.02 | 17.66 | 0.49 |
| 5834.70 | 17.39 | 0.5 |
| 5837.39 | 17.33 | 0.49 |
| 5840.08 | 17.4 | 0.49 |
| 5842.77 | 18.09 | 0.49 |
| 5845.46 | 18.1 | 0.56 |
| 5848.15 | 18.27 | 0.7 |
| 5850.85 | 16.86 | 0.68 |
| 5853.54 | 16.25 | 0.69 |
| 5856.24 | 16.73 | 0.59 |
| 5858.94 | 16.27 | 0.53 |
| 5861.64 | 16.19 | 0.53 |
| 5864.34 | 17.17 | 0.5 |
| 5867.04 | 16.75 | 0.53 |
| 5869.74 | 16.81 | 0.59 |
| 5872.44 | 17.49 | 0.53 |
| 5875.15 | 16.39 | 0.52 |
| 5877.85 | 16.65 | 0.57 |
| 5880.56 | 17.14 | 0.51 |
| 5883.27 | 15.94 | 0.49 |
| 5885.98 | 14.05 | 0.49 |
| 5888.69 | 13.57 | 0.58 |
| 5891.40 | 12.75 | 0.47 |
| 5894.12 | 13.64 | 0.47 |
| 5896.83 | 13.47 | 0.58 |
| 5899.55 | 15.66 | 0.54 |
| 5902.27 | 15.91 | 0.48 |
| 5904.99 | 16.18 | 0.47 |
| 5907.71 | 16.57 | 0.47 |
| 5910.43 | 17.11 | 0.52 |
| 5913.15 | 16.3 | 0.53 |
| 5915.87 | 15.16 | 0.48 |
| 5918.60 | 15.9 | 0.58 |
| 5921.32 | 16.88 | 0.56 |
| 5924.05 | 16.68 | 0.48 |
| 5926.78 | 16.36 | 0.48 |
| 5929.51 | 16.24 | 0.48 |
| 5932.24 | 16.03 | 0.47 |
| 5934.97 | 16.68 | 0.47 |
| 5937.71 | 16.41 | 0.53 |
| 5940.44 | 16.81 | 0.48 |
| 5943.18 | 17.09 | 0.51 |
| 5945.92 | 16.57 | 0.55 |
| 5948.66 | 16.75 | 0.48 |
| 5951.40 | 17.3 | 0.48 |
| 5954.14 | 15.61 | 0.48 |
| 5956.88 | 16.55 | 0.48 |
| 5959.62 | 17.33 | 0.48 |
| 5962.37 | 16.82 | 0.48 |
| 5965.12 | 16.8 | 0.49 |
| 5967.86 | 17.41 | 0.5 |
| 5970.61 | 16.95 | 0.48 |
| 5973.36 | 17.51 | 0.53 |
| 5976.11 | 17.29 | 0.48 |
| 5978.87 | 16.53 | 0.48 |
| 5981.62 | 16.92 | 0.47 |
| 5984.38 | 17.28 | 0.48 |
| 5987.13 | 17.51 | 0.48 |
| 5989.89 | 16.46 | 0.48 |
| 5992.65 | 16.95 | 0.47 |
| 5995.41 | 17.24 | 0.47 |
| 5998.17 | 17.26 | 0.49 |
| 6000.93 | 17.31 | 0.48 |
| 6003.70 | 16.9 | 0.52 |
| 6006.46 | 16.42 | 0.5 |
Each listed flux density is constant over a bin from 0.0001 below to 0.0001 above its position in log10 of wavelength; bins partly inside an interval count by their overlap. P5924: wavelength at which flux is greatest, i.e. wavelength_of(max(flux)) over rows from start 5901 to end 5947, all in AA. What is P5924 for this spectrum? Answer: 5910.43 AA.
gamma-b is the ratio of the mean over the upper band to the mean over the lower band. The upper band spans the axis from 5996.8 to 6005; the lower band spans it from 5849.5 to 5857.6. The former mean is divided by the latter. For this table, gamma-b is 1.03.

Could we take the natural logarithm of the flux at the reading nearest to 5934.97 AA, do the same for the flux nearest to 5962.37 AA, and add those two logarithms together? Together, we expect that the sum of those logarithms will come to 5.64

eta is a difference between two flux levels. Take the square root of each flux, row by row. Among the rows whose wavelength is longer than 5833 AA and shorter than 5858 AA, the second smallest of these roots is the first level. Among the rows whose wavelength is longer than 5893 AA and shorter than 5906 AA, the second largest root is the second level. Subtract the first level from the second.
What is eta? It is -0.10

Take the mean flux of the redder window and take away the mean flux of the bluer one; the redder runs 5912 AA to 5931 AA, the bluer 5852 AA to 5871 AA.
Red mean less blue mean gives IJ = -0.38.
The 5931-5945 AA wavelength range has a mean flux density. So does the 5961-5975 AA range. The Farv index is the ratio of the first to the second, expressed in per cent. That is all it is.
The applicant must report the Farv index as 97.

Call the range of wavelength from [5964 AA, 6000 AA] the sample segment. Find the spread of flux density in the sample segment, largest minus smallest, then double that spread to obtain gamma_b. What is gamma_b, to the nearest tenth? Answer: 2.1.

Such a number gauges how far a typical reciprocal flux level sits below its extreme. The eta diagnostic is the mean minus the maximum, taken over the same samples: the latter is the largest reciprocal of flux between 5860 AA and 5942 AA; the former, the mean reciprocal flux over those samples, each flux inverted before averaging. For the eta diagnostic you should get -0.0154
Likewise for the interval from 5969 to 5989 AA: -0.0021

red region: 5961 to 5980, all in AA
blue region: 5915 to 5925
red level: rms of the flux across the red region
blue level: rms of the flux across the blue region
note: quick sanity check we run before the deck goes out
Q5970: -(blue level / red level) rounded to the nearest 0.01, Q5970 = -0.95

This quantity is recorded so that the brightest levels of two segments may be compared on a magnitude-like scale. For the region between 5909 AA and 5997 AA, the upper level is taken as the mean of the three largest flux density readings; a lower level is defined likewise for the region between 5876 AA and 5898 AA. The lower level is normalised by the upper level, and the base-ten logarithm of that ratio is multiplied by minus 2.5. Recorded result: 0.06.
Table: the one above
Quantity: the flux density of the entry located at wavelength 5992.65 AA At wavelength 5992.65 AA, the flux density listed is 16.95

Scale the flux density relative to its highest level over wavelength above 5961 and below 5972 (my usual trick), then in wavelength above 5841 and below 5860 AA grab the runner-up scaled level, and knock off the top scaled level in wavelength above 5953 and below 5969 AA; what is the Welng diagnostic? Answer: 0.04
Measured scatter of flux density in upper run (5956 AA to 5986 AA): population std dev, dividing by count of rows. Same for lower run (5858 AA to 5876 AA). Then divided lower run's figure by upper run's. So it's 1.4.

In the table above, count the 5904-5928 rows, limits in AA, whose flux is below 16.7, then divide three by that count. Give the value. 0.4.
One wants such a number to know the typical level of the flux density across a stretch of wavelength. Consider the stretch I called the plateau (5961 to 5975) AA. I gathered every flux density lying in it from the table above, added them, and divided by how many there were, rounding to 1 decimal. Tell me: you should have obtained 17.1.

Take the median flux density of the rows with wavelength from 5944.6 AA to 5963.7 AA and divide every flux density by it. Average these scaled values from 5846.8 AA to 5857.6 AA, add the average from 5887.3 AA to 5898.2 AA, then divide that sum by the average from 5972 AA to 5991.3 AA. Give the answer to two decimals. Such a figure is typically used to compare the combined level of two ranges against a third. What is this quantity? 1.78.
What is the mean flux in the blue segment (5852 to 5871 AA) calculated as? 16.6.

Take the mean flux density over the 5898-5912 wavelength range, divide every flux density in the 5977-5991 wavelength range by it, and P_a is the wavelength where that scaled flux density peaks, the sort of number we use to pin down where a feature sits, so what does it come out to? 5987.13 AA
